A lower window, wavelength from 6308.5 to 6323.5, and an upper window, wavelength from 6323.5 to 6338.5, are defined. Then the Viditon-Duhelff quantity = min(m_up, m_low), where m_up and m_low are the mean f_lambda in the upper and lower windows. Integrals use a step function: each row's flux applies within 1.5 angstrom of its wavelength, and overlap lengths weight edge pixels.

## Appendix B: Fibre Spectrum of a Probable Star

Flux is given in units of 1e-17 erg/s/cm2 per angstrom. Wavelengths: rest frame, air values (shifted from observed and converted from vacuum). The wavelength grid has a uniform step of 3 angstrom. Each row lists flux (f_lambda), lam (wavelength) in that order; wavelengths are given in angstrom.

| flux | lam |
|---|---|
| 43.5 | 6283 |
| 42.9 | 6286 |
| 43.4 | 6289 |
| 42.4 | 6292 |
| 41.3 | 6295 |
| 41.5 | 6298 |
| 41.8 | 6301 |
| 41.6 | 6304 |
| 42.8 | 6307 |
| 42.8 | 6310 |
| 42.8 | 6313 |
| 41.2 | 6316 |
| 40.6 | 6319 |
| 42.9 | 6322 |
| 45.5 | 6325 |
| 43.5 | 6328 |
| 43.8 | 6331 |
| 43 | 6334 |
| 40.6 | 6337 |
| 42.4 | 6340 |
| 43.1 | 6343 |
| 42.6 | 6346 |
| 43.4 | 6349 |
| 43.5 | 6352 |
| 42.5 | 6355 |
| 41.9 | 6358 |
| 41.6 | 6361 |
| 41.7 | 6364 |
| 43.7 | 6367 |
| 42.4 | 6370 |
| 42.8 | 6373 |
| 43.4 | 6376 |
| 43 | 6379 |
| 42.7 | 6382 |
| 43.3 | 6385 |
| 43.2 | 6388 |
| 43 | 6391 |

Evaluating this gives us 42.1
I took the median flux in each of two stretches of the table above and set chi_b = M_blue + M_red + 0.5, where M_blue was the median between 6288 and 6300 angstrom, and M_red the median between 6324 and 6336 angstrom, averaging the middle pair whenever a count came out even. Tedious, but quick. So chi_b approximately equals 86.1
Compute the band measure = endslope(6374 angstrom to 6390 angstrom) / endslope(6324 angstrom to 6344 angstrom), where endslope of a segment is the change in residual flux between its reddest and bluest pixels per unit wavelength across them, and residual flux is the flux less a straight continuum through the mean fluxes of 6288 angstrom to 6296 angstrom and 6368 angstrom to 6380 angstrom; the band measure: 0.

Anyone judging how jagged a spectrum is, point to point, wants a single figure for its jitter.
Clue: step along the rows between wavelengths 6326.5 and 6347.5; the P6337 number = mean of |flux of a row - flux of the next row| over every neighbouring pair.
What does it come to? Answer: 1.1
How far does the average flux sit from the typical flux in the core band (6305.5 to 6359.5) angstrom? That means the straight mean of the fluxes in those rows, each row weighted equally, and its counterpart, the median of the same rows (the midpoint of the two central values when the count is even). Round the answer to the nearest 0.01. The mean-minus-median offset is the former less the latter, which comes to -0.08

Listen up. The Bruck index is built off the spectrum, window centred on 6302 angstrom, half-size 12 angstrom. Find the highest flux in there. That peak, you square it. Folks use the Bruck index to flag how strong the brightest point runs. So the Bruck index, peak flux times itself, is 1832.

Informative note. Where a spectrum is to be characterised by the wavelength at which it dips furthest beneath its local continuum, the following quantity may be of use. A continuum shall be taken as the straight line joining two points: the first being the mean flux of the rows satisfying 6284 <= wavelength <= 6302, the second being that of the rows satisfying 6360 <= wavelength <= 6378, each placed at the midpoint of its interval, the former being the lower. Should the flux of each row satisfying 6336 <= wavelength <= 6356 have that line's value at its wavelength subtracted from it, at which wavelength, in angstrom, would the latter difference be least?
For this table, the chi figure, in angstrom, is 6337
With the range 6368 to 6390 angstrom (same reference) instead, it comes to 6370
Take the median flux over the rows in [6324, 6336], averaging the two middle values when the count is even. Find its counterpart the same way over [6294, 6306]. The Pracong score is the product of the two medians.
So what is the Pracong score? 1814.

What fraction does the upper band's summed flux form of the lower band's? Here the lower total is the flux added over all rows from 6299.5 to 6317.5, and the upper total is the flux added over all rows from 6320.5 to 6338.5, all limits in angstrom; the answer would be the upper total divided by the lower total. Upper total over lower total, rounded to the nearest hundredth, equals 1.02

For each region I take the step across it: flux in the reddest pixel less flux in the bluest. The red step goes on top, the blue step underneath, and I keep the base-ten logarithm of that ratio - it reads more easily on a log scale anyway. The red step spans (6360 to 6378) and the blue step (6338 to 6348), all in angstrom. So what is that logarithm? 1.0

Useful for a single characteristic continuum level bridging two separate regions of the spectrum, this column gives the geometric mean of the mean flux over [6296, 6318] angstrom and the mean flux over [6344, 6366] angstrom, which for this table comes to 42.26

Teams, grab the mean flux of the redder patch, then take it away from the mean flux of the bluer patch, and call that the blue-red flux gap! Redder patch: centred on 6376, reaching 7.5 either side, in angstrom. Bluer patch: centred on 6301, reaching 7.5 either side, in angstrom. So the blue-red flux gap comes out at -1.1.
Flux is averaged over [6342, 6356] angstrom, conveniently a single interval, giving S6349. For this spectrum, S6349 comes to 43.0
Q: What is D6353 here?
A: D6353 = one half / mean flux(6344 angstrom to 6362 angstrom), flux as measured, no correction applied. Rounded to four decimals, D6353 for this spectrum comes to 0.0117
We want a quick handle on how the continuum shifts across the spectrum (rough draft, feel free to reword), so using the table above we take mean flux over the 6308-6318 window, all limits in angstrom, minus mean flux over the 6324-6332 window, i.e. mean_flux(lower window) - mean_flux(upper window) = -2.0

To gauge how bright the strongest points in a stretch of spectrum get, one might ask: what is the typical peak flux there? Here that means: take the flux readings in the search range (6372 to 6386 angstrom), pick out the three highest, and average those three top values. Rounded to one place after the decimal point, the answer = 43.2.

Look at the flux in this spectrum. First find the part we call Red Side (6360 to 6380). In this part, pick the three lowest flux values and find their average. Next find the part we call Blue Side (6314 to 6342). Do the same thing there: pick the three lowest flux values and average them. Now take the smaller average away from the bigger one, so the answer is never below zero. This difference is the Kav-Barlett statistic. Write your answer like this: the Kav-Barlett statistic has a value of 1.1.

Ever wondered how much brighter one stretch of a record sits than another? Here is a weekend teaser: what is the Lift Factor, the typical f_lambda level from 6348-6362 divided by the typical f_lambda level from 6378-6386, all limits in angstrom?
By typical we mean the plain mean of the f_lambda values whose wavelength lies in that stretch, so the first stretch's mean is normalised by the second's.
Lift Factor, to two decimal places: 0.99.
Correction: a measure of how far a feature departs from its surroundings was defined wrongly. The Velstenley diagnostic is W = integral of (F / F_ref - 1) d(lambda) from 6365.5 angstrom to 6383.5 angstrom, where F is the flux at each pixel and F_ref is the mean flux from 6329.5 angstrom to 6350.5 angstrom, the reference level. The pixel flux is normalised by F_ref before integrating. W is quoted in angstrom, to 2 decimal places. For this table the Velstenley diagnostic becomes 0.13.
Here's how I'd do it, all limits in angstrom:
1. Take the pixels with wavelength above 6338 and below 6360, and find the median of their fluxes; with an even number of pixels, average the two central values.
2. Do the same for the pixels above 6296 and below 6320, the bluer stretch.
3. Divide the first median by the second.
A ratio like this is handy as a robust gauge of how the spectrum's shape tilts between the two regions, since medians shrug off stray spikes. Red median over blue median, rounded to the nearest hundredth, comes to 1.02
